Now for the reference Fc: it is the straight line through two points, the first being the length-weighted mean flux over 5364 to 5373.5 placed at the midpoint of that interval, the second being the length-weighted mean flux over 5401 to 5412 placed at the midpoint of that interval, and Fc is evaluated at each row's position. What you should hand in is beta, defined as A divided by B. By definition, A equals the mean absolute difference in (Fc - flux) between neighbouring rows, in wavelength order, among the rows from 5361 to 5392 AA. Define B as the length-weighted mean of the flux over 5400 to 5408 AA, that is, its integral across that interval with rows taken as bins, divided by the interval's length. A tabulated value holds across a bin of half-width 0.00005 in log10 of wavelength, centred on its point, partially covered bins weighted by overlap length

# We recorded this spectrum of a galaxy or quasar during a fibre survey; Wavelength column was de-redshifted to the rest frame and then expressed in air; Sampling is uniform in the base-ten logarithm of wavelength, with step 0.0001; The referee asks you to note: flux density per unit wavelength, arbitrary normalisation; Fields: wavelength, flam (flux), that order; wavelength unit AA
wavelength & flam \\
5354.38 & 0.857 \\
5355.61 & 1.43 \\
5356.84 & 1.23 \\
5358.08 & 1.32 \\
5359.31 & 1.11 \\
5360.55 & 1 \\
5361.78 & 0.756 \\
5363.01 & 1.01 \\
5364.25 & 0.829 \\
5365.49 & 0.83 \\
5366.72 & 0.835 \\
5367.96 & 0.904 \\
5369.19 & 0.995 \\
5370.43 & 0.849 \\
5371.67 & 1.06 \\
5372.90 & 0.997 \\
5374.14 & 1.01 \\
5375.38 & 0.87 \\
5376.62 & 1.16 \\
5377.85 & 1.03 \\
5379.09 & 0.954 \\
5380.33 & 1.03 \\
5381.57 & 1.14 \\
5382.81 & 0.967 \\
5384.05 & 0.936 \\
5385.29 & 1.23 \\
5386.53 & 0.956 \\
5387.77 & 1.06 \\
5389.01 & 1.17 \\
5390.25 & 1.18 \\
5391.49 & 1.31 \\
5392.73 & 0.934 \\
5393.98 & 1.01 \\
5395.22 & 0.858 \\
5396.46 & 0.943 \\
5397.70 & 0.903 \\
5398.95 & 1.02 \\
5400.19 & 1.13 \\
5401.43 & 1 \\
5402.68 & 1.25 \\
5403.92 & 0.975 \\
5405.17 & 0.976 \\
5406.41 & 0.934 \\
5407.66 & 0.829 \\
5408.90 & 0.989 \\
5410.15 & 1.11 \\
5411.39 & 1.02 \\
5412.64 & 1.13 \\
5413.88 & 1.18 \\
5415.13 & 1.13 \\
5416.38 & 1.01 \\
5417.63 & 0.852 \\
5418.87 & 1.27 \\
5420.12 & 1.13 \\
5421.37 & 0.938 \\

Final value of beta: 0.122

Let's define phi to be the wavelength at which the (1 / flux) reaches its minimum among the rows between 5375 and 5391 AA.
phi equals 5385.29 AA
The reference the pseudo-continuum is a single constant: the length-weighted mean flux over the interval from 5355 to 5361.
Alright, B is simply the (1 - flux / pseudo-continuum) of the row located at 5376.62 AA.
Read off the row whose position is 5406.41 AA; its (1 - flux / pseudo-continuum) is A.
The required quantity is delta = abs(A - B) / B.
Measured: 3.6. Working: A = 0.24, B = 0.05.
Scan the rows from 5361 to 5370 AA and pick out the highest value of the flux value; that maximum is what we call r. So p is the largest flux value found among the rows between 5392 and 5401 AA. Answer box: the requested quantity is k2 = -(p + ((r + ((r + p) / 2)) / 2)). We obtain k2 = -2.17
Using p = 1.13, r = 1.01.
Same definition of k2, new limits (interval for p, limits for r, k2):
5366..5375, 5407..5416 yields -2.21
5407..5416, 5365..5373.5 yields -2.27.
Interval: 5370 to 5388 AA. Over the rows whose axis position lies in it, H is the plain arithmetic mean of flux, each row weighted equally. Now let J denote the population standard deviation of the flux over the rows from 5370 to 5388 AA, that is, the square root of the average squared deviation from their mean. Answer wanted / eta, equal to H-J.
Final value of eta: 0.92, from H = 1.02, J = 0.101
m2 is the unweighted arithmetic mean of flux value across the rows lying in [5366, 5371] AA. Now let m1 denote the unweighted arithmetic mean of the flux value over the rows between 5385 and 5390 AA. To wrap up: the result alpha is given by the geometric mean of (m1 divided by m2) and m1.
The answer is 1.17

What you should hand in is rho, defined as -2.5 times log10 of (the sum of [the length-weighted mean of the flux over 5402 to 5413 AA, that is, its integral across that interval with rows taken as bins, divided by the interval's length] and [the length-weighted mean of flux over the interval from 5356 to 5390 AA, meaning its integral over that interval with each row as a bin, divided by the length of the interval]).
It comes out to -0.77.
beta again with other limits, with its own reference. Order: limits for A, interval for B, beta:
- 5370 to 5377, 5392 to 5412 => 0.144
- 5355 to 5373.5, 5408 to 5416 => 0.124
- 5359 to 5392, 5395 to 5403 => 0.126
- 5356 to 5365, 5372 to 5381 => 0.181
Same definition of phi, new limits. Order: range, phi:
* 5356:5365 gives 5358.08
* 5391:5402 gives 5391.49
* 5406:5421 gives 5418.87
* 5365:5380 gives 5376.62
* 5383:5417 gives 5391.49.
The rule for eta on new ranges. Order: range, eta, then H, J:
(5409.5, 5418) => 0.96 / 1.06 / 0.103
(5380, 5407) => 0.92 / 1.04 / 0.122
